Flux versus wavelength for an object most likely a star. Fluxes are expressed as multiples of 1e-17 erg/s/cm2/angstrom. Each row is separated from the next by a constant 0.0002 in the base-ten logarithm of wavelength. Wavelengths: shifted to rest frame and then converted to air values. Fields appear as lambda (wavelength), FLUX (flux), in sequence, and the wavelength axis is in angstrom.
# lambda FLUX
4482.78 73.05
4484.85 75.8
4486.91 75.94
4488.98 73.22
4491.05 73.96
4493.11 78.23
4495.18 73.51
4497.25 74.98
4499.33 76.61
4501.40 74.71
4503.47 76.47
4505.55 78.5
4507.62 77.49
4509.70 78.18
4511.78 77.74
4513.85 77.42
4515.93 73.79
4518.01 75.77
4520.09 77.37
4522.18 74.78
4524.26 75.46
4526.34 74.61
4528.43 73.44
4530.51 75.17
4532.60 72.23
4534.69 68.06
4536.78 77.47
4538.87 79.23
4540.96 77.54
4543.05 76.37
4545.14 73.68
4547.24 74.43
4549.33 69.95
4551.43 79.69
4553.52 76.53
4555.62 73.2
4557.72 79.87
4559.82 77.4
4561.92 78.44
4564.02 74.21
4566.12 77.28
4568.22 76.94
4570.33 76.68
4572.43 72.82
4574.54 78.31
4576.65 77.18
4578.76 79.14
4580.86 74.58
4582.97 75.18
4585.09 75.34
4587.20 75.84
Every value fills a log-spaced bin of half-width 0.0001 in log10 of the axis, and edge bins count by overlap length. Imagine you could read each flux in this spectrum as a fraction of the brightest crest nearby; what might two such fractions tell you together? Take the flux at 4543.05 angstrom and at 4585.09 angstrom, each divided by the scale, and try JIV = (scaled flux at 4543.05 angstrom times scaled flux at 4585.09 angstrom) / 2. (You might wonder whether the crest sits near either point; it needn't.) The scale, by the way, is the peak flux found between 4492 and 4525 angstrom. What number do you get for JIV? 0.467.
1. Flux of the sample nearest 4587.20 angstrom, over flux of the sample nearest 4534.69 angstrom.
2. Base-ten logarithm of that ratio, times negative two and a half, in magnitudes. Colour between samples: -0.12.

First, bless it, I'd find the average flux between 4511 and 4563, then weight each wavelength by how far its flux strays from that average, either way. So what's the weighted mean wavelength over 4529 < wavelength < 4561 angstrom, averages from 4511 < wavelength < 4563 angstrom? 4544.9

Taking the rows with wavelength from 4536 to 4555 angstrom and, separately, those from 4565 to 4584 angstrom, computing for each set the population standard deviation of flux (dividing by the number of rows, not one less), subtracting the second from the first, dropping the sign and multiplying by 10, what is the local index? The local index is 10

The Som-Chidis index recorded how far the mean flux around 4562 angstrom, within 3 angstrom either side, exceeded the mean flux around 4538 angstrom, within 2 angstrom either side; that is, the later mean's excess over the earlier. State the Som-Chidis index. -1.7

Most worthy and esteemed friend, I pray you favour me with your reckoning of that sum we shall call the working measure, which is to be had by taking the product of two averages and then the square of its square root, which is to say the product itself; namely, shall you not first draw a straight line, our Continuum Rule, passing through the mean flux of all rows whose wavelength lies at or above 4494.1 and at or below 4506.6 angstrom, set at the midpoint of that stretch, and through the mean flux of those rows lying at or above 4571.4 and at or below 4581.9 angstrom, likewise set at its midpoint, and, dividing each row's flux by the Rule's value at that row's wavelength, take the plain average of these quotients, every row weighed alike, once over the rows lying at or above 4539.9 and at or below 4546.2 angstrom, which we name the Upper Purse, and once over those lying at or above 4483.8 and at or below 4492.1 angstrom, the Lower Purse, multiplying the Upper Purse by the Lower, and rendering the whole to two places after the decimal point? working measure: 0.98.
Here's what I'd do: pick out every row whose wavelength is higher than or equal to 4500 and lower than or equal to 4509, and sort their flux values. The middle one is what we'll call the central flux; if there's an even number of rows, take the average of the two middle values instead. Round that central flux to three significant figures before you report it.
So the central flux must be 77.0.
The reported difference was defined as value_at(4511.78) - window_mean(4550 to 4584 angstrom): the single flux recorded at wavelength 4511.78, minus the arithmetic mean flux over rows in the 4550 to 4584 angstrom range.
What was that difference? 1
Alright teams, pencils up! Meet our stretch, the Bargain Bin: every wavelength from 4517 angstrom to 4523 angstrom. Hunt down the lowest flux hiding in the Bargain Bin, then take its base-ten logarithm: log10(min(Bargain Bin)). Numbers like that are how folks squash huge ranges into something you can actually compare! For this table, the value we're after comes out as 1.87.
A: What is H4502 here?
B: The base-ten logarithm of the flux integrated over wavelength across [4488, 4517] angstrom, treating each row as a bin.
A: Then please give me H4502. 3.34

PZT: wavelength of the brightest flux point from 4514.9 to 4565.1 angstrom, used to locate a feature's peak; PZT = 4557.72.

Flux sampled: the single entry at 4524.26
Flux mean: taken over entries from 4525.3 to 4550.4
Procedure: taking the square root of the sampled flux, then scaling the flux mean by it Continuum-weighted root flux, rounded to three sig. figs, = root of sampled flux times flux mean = 646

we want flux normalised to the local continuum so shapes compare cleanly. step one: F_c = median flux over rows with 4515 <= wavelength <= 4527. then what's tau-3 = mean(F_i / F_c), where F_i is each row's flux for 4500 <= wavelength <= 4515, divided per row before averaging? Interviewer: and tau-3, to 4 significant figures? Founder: 1.028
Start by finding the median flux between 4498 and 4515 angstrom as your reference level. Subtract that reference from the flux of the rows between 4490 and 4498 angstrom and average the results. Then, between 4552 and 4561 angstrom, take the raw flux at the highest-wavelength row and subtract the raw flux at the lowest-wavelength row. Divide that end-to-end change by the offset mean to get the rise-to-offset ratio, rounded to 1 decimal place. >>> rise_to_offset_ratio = -0.4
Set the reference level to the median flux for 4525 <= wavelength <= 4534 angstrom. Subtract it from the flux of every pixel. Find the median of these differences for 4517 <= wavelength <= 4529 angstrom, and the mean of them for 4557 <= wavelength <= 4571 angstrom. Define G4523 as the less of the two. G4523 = 1.1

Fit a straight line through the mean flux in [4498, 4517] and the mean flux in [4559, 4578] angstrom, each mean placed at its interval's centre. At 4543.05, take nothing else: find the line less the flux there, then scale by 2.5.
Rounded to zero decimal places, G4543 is 1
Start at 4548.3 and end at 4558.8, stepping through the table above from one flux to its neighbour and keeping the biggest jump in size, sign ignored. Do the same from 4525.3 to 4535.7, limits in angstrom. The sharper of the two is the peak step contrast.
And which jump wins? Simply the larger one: 10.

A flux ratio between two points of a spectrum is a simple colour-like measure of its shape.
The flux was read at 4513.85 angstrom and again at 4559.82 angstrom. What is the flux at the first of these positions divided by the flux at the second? 1.000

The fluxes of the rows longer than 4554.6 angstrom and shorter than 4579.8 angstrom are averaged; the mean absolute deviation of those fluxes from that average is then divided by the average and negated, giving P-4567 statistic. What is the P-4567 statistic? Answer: -0.0222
